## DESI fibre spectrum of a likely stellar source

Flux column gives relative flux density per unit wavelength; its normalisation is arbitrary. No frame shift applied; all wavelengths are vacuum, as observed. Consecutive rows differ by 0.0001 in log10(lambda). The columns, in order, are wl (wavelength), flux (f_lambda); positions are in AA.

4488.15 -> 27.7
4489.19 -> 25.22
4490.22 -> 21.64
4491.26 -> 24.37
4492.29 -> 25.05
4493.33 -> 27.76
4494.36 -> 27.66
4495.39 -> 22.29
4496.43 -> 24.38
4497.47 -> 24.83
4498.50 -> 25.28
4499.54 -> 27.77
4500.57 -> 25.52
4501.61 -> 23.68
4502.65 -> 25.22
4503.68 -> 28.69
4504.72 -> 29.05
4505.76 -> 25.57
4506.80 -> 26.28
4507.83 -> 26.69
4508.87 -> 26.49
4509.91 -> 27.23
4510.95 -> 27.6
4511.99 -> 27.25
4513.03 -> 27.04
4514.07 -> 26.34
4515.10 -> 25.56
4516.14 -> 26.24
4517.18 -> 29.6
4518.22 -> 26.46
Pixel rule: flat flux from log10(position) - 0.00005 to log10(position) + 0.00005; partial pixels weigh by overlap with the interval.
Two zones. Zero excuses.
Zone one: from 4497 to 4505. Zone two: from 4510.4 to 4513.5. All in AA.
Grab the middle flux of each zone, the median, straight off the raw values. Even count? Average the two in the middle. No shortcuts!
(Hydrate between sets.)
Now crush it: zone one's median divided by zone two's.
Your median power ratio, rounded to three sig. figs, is 0.932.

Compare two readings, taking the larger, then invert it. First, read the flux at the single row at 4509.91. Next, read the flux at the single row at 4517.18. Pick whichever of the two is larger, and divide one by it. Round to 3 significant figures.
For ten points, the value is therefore 0.0338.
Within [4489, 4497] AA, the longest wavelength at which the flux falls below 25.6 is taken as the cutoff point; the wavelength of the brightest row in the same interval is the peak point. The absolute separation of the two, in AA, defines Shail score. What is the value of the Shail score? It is 3.1 AA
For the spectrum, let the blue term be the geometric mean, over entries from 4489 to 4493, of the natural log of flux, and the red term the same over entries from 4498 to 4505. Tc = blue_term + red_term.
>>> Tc 6.45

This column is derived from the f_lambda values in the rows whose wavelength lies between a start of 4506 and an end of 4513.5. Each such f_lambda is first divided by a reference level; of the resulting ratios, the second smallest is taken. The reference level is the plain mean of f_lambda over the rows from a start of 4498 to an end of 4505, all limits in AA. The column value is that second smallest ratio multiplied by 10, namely 10.0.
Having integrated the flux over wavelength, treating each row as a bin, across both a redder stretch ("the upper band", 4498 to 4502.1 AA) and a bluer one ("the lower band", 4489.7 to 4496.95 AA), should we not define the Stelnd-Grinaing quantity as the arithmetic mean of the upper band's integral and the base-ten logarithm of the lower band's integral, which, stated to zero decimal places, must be 54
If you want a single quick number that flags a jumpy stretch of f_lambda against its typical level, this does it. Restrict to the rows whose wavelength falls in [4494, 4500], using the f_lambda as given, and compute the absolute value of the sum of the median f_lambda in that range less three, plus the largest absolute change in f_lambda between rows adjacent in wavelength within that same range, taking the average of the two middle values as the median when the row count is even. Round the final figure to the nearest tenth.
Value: 27.4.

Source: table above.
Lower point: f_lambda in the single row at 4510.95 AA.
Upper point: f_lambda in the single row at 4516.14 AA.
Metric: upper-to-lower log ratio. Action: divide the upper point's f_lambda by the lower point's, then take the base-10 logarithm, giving -0.022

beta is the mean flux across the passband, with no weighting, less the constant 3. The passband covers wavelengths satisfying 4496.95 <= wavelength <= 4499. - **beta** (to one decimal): 22.1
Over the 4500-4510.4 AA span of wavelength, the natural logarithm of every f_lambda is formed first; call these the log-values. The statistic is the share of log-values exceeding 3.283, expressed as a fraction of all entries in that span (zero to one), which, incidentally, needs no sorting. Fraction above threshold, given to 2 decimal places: 0.40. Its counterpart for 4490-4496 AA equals 0.33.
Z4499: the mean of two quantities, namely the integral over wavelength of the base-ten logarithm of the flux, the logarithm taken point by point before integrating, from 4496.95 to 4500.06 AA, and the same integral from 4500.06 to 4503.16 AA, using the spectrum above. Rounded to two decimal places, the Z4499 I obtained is 4.36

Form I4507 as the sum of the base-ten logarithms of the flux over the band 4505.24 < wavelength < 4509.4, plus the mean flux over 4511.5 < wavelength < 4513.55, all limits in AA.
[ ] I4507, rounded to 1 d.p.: 32.8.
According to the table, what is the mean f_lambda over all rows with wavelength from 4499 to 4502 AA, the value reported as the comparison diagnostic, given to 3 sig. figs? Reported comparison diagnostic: 25.7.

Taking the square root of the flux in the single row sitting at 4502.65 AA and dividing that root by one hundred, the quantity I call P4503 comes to 0.0502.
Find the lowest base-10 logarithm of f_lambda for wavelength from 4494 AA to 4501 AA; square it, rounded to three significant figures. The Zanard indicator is 1.82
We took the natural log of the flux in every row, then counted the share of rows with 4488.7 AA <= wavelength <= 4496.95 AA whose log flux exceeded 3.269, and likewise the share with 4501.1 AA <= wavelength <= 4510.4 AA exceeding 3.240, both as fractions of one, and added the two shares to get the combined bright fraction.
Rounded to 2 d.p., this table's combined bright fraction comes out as 1.03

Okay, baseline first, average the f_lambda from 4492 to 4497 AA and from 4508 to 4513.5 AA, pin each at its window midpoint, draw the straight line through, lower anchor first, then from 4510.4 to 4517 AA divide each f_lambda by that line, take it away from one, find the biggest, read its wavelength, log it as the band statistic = 4515.10 AA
